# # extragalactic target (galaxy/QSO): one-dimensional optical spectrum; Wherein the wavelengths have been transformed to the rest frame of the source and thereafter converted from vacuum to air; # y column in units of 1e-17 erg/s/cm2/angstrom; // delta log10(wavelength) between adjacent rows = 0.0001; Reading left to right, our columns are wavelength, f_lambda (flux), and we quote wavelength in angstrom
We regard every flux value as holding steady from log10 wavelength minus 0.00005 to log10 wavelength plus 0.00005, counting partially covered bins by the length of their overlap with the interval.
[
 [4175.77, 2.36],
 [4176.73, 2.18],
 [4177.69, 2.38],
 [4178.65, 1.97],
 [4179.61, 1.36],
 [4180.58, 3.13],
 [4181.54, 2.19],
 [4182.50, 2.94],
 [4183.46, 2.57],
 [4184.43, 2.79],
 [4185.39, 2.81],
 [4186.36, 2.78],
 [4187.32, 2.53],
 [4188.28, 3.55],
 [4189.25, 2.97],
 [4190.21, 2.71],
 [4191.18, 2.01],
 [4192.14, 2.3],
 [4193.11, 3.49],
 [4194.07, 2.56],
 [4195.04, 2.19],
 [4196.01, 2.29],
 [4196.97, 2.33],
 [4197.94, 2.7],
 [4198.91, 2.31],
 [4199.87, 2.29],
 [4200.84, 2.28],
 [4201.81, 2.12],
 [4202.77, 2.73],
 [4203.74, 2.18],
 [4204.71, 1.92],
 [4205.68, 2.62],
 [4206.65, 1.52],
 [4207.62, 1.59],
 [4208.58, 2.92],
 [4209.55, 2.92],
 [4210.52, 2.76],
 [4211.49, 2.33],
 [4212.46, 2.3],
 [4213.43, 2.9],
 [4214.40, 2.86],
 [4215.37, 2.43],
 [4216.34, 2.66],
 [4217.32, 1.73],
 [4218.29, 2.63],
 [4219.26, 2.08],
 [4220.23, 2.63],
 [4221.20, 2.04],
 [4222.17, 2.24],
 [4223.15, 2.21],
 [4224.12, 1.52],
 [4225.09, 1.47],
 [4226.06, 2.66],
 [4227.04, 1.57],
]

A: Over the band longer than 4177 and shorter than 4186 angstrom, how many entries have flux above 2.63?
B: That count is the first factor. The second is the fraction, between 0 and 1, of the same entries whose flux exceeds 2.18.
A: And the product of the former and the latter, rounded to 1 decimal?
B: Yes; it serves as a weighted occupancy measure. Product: 3.1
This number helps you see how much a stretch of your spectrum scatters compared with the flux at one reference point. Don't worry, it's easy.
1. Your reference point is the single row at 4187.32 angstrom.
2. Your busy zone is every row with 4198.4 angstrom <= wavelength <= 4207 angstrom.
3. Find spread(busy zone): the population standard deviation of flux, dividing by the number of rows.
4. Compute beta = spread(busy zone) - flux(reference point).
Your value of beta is -2.19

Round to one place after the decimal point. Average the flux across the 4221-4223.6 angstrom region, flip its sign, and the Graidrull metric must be -2.2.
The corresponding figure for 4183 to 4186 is -2.7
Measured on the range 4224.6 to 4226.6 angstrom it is -2.1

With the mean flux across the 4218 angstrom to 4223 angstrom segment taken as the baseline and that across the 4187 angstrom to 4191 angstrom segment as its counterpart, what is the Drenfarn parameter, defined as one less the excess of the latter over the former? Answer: 0.4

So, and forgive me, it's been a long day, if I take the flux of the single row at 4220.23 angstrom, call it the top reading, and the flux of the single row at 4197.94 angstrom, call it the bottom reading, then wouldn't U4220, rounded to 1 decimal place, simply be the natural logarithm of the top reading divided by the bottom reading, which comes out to 0.0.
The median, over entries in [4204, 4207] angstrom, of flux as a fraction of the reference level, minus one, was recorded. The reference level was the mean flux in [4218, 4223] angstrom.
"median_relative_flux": -0.17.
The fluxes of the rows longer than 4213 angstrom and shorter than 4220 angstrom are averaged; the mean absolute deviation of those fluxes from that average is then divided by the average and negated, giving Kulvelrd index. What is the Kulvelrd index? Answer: -0.14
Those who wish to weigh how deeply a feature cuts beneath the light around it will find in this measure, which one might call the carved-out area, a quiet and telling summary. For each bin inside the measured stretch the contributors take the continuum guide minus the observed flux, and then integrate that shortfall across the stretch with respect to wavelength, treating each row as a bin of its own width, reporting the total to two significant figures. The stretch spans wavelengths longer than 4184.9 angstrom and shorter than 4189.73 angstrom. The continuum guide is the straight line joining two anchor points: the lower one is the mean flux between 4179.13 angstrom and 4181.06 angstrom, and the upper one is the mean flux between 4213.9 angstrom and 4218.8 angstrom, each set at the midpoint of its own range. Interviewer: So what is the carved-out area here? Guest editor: -3.1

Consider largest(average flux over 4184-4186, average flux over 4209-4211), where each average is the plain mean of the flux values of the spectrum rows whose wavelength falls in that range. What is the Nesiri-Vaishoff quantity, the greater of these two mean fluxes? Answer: 2.8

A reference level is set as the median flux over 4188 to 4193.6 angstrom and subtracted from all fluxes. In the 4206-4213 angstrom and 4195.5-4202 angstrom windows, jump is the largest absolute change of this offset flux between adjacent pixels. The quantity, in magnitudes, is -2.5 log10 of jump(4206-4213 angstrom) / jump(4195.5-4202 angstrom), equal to -1.33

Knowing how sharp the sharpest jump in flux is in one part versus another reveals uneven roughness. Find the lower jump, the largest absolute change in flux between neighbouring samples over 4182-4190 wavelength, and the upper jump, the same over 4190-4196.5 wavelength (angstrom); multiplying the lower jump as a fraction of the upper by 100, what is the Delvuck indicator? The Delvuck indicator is 86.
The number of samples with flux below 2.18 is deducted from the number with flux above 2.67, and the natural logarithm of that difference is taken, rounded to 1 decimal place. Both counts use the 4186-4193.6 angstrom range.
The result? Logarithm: 1.4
